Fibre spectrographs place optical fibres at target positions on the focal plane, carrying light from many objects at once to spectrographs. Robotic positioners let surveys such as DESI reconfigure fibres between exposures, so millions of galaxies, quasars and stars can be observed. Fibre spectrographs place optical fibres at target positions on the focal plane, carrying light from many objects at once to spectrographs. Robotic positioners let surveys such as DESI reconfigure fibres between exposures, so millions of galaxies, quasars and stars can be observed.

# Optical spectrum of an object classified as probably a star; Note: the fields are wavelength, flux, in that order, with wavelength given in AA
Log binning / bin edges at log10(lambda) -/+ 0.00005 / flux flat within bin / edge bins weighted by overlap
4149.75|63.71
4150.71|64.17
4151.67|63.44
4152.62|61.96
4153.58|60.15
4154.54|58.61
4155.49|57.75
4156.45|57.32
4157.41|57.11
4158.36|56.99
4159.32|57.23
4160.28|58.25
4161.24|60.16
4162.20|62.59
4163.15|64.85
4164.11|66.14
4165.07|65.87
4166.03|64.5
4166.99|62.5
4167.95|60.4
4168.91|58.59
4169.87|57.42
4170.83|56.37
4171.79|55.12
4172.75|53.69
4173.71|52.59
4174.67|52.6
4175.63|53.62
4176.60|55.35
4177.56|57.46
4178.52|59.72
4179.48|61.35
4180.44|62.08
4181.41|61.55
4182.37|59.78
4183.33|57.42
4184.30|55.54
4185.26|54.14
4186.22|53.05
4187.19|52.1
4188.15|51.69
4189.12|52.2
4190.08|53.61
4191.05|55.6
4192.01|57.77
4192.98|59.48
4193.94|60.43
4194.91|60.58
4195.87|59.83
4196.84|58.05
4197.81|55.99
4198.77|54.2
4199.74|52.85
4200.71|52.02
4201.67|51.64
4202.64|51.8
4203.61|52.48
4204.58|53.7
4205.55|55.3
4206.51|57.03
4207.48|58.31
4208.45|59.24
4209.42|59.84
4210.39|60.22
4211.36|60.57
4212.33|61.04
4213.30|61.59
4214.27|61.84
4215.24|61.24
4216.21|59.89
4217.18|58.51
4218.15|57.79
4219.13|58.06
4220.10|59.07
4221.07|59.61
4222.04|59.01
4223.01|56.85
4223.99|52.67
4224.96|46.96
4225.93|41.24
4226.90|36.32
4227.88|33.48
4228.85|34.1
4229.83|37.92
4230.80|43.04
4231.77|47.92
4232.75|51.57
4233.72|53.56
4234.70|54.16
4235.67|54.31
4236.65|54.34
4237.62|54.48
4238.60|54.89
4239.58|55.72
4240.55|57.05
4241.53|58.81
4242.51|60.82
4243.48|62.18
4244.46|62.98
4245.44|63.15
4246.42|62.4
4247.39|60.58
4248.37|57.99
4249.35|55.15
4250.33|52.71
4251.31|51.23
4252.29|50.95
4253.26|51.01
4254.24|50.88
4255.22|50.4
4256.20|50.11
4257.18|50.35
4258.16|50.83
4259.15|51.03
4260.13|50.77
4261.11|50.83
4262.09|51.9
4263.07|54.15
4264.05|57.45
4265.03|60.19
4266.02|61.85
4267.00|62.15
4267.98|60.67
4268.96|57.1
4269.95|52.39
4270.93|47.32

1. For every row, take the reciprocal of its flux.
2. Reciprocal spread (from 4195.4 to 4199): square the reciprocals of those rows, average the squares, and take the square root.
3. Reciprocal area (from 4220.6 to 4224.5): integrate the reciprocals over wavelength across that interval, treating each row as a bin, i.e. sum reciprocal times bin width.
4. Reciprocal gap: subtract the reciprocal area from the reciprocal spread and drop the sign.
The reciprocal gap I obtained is 0.051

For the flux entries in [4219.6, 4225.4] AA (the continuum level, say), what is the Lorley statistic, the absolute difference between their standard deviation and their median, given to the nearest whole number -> 53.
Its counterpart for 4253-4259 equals 50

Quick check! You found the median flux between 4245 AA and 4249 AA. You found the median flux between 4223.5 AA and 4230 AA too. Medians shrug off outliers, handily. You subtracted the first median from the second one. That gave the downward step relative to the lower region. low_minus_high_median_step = -24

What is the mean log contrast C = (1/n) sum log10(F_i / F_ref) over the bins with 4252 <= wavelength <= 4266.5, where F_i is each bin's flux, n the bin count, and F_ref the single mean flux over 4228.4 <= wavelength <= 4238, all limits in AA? 0.036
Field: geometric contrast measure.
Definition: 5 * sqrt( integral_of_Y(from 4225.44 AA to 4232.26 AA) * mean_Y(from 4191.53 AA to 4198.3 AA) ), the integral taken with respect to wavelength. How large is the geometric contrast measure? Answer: 627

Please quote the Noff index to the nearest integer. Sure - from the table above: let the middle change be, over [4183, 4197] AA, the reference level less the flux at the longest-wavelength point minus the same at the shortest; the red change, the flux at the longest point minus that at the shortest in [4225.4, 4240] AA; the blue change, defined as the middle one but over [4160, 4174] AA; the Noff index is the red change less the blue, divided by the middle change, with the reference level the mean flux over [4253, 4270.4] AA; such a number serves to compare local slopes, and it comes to -14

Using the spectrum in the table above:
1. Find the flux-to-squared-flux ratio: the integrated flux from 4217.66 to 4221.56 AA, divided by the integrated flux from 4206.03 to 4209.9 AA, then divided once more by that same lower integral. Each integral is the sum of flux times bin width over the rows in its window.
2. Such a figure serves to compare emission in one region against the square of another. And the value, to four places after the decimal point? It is 0.0044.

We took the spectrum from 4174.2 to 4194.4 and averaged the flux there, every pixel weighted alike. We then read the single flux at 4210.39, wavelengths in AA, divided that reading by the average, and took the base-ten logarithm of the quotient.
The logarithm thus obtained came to 0.03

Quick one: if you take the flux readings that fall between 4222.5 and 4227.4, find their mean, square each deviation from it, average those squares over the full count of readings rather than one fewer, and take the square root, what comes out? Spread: 7.4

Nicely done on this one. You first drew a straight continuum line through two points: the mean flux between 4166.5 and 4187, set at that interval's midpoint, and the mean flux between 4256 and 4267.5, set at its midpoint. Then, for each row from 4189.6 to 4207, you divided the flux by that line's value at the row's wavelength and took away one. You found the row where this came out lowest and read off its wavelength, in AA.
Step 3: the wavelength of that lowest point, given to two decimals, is 4201.67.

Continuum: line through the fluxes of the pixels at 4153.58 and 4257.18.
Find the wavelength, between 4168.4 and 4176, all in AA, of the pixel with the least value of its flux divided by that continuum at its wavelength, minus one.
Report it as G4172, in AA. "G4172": 4173.71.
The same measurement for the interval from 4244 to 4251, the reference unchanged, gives 4250.33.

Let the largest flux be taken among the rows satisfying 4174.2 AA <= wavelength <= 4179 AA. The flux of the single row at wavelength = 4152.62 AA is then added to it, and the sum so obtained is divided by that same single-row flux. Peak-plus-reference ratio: 1.964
